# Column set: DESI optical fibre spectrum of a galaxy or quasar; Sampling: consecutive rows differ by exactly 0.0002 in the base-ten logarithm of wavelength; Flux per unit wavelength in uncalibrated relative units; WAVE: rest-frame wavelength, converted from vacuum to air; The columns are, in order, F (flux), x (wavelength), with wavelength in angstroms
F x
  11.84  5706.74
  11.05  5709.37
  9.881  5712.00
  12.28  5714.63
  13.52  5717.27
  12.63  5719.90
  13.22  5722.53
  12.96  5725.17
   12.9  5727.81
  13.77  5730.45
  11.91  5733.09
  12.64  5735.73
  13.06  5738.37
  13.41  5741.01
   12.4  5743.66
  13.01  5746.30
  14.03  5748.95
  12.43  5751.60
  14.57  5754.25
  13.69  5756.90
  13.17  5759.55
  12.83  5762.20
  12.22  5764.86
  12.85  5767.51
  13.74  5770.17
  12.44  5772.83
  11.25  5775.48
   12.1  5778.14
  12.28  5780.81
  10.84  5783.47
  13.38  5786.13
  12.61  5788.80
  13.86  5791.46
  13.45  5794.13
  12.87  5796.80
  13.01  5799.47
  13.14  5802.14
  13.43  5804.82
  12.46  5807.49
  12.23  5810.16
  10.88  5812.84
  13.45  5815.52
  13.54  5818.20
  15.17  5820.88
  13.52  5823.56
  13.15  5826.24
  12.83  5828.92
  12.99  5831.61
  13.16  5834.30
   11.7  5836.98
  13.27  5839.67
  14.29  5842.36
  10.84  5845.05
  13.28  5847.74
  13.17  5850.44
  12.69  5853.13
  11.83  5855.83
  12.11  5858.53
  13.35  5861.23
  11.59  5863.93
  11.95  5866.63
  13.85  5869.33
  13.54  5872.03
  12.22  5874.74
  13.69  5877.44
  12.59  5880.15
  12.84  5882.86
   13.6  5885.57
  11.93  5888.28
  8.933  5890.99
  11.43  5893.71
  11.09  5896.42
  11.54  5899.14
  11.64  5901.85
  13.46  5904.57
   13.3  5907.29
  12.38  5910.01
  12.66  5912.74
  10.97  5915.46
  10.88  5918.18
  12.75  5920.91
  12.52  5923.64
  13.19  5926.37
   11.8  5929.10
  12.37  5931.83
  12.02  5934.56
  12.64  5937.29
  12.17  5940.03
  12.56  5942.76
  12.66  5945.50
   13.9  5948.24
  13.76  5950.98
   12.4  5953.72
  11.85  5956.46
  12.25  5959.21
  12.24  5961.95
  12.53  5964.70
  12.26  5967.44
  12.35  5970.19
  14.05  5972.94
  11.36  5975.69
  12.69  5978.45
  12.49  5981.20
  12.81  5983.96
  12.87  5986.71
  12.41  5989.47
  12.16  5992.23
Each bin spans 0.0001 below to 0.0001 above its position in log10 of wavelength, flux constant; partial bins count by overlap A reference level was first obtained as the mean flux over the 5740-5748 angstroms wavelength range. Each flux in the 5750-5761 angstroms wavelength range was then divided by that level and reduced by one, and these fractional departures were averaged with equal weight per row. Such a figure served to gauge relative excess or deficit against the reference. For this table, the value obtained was 0.04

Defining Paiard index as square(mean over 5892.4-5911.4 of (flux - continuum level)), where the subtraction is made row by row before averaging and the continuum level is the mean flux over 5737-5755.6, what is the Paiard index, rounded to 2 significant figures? 1.3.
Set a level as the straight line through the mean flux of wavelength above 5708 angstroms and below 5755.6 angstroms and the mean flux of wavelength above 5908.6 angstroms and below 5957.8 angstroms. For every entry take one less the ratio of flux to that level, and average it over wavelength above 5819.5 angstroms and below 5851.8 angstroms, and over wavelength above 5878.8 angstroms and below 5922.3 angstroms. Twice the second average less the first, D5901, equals 0.12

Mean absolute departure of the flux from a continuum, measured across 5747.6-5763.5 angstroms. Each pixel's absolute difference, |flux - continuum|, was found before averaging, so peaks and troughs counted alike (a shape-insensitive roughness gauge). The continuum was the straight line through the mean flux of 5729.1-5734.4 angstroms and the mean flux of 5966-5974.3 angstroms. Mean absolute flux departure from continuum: 0.75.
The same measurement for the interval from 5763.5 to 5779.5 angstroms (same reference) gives 0.71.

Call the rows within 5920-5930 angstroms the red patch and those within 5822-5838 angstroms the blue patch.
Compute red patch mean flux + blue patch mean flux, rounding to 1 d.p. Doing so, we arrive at 25.5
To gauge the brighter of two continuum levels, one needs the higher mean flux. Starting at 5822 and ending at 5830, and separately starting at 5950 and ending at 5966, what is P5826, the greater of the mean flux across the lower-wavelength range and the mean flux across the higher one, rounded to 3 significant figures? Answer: 13.2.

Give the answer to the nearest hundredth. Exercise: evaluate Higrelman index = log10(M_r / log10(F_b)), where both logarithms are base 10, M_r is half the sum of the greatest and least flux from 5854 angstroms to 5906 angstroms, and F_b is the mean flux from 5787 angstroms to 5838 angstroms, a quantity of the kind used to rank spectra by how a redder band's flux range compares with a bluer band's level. 1.01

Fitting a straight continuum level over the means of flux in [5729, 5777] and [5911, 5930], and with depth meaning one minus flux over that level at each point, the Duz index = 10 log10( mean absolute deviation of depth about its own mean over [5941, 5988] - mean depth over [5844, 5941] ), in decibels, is -13.3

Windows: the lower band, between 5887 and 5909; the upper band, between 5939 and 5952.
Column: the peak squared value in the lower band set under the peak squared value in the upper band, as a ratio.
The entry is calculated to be 1.07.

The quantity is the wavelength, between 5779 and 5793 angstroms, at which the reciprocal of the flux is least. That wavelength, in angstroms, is 5791.46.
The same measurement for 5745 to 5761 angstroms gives 5754.25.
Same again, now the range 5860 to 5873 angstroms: 5869.33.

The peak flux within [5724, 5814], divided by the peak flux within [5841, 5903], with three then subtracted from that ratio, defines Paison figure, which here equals -1.98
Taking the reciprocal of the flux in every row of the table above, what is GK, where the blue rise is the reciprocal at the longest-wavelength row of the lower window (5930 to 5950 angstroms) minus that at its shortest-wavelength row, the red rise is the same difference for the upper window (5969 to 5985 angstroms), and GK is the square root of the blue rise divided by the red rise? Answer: 1.7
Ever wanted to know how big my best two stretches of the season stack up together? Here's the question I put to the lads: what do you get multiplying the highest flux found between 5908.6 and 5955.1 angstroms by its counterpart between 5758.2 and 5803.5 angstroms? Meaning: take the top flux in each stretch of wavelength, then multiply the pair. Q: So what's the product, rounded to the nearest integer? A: 193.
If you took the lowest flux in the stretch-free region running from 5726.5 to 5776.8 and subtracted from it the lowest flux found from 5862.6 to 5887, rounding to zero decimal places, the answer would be 0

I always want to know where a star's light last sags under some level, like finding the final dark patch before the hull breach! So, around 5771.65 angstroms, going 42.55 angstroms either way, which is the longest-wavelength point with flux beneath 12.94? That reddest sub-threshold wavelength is 5812.84 angstroms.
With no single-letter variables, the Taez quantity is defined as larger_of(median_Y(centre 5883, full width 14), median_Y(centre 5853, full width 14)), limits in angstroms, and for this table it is 12.8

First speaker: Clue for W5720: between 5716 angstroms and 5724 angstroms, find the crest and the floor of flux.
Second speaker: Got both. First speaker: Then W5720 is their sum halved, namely 13.1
